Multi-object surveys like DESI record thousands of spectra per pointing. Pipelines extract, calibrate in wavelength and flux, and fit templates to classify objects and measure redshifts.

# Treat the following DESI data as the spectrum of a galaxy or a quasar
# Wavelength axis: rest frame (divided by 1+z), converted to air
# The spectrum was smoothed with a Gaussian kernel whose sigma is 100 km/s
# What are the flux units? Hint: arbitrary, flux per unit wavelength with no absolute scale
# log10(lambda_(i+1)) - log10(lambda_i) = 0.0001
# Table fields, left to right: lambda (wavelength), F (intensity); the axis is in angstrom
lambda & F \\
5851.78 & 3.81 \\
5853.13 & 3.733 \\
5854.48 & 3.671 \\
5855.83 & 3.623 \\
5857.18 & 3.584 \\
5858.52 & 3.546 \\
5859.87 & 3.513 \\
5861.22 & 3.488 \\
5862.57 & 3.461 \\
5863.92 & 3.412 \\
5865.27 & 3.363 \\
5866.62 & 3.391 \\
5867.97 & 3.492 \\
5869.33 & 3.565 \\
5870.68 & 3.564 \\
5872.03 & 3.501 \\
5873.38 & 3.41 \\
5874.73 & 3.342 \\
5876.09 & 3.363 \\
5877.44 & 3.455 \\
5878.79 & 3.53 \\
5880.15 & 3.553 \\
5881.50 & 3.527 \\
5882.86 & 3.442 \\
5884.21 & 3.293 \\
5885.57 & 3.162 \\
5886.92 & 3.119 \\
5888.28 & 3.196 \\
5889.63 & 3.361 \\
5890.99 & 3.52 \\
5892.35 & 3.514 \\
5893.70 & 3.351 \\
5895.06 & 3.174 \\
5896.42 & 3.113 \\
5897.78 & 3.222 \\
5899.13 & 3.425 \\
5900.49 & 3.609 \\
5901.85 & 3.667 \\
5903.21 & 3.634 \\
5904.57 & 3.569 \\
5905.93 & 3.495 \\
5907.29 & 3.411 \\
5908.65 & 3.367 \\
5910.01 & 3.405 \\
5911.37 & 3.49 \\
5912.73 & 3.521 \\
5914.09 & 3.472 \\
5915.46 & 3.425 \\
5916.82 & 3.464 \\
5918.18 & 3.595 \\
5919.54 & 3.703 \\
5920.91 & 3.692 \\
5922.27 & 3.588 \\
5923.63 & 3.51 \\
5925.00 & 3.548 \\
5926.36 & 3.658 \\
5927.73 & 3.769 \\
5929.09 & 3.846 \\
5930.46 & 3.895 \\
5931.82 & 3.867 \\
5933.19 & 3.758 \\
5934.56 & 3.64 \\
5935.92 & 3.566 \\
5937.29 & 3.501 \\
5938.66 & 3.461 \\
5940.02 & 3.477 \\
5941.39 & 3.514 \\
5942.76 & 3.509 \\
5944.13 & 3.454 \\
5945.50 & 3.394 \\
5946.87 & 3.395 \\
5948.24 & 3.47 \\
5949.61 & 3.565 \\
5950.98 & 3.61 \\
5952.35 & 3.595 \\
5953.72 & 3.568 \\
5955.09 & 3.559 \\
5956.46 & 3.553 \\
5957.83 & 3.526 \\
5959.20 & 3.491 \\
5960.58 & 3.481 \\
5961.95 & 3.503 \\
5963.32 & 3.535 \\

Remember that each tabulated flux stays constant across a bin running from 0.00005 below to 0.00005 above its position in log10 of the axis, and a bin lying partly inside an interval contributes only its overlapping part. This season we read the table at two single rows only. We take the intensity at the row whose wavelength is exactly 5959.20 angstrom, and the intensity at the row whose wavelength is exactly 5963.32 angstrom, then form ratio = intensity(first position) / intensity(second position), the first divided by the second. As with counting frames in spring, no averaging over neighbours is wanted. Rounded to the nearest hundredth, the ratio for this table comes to 0.99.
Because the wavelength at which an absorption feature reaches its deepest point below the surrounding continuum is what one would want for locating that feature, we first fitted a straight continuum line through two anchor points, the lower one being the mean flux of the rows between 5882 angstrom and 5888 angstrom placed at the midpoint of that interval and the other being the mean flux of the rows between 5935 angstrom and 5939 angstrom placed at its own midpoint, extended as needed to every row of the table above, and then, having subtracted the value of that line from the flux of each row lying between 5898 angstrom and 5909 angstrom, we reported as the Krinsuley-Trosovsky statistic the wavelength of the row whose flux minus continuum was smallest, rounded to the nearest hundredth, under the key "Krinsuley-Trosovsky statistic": 5908.65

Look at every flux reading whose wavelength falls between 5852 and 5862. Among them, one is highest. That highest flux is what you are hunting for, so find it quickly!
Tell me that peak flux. 3.733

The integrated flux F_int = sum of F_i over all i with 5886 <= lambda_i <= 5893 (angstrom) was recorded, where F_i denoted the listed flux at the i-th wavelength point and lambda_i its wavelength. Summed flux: 16.7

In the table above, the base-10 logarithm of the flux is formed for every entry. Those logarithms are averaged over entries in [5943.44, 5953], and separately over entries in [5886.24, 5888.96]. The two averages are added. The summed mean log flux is 1.04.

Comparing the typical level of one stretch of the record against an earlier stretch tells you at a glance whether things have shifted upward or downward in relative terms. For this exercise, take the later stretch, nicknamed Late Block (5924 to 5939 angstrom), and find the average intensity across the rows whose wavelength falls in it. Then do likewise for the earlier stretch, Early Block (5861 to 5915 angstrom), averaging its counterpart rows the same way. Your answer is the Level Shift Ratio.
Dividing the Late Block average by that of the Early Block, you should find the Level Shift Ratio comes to 1.076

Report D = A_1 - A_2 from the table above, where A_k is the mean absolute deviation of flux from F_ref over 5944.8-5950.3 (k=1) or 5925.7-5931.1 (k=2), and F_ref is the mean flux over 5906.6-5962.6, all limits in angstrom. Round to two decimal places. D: -0.13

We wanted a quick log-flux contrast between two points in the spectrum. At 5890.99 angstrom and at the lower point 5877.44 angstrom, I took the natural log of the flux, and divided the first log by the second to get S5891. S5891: 1.02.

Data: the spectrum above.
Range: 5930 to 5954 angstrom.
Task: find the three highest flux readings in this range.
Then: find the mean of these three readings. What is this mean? 3.84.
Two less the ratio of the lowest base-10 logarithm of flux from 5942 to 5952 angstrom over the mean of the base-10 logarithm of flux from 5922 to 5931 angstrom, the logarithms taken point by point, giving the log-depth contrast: 1.06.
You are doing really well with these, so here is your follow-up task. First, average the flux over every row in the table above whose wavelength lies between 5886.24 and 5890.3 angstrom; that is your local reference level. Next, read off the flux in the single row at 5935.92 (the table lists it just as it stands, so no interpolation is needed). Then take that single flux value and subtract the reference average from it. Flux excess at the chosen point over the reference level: 0.34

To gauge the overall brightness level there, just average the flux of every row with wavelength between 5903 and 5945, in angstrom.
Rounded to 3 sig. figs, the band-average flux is 3.57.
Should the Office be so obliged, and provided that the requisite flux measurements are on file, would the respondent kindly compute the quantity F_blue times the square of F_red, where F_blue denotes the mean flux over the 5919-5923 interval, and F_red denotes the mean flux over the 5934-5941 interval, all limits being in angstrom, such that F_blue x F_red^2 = 45.6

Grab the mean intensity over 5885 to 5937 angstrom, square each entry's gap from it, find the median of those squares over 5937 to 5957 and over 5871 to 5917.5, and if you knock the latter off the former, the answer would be -0.007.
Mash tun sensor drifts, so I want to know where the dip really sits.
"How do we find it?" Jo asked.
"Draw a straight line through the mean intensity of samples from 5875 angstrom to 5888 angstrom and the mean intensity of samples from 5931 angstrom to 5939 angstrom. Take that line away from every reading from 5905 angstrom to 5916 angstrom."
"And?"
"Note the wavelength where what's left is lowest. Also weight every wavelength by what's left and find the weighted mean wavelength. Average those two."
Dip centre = 5909.8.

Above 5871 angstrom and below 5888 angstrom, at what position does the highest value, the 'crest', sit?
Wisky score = 5880.15 angstrom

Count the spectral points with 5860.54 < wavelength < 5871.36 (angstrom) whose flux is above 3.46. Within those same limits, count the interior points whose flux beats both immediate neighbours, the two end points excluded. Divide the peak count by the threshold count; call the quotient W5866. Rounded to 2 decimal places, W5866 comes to 0.20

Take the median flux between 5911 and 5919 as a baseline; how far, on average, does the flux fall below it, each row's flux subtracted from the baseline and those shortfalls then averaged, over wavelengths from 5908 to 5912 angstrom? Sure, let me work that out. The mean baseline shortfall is 0.06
